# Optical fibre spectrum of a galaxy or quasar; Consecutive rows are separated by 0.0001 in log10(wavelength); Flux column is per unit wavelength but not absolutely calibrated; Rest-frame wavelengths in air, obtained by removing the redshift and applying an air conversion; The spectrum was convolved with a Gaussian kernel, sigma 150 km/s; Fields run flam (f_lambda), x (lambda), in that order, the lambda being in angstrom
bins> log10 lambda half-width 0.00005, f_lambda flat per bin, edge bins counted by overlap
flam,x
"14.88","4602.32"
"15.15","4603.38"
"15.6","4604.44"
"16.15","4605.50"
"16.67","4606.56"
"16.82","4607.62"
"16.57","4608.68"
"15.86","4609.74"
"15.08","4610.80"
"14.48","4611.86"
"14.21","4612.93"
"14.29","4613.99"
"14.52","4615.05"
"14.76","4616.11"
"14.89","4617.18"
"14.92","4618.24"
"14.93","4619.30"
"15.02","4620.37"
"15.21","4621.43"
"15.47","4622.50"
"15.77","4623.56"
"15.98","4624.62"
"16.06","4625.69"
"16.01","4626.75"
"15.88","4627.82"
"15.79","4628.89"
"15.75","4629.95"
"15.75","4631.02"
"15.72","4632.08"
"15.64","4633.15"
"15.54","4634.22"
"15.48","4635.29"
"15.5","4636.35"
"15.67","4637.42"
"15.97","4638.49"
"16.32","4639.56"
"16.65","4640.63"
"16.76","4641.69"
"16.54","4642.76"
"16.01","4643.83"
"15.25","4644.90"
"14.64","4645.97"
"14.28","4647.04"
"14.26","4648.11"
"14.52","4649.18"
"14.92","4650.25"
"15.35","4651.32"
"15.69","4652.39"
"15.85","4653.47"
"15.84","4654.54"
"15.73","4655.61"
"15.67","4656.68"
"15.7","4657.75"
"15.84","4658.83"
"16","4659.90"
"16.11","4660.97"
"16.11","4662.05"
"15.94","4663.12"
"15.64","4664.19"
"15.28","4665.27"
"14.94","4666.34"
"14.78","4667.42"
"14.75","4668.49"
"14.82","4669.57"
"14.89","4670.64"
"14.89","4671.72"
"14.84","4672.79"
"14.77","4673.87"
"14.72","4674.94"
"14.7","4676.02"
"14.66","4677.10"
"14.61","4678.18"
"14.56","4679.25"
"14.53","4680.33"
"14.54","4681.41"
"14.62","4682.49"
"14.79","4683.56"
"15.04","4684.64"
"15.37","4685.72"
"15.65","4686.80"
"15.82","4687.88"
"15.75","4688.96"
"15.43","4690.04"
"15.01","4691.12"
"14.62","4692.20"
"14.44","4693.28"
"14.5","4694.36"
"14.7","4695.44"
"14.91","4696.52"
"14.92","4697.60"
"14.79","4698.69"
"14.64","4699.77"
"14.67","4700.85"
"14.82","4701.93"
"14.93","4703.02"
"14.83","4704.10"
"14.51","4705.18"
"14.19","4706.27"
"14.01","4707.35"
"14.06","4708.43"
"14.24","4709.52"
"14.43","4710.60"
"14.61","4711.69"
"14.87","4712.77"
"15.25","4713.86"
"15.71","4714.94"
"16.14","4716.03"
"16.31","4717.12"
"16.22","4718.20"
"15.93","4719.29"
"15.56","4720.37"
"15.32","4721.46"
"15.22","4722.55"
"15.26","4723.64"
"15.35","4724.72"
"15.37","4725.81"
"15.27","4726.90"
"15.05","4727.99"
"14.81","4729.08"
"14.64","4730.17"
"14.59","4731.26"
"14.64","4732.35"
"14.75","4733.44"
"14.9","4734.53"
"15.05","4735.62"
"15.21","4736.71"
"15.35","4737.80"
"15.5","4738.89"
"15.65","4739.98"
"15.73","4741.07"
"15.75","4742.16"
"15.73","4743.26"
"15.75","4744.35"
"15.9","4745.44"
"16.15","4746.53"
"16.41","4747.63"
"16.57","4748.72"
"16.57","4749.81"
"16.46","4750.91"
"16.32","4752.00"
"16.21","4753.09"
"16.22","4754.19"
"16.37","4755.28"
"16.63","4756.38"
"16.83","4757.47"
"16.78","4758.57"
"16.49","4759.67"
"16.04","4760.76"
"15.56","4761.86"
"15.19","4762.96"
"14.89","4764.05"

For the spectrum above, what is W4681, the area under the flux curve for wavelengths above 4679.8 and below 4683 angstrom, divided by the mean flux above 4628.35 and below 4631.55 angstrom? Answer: 3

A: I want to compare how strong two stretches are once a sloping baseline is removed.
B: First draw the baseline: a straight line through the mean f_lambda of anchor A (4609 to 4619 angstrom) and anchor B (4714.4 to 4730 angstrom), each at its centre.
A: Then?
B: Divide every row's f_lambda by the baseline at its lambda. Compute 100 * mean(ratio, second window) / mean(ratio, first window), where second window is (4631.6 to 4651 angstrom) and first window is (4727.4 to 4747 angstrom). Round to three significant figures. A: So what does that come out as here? 106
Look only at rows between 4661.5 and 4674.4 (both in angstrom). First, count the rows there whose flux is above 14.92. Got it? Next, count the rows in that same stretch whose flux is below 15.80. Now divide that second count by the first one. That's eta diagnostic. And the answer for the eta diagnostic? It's 2.0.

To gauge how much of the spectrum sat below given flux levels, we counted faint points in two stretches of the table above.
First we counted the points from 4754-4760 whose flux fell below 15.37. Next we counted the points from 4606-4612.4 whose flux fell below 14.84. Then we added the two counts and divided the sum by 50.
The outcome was 0.02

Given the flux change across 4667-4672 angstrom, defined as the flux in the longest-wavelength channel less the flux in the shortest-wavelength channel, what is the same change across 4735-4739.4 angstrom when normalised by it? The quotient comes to 4.1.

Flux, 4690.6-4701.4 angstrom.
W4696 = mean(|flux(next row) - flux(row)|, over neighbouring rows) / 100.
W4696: 0.0015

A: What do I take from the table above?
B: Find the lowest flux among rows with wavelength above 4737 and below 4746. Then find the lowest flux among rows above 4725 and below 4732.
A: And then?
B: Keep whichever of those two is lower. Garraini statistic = 14.6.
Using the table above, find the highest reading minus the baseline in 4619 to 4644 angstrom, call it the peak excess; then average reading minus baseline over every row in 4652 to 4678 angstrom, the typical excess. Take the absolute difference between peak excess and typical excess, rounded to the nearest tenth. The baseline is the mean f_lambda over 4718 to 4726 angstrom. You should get 1.4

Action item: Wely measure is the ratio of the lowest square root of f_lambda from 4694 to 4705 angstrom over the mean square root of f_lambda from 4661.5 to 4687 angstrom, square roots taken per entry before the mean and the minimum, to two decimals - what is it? 0.98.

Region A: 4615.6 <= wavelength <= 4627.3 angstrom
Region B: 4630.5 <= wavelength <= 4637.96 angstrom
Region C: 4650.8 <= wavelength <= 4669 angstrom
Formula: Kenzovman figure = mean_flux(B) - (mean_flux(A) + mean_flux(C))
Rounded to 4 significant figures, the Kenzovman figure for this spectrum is -15.35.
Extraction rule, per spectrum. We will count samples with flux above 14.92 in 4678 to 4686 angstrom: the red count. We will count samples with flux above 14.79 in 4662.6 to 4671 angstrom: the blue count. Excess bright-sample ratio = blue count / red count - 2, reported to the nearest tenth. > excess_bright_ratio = 1.0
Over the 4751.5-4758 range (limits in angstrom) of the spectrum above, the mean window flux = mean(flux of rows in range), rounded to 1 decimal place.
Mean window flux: 16.4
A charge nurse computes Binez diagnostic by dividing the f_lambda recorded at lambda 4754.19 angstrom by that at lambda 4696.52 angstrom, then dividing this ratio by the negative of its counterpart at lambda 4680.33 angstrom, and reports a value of -0.0749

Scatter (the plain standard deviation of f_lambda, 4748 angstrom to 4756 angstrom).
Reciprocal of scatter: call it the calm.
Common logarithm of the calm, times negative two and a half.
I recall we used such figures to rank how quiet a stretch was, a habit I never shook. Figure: -2.1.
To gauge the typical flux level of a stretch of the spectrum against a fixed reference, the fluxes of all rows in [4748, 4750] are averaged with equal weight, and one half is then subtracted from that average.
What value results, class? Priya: 16.1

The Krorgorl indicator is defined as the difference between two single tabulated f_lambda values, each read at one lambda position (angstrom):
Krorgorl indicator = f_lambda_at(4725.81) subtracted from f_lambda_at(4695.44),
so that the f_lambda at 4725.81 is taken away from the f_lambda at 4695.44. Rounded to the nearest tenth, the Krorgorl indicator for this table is -0.7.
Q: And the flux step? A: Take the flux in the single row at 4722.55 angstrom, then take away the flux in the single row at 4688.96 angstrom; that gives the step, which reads -0.5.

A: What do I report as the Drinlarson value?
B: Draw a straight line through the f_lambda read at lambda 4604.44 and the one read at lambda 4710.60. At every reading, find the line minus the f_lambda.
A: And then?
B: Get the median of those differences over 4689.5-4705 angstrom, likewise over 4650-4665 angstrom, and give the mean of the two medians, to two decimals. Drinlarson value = -0.50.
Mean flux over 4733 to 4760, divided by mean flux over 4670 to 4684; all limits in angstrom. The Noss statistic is 1.086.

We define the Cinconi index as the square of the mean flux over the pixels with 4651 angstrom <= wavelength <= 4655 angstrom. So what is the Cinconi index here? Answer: 246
